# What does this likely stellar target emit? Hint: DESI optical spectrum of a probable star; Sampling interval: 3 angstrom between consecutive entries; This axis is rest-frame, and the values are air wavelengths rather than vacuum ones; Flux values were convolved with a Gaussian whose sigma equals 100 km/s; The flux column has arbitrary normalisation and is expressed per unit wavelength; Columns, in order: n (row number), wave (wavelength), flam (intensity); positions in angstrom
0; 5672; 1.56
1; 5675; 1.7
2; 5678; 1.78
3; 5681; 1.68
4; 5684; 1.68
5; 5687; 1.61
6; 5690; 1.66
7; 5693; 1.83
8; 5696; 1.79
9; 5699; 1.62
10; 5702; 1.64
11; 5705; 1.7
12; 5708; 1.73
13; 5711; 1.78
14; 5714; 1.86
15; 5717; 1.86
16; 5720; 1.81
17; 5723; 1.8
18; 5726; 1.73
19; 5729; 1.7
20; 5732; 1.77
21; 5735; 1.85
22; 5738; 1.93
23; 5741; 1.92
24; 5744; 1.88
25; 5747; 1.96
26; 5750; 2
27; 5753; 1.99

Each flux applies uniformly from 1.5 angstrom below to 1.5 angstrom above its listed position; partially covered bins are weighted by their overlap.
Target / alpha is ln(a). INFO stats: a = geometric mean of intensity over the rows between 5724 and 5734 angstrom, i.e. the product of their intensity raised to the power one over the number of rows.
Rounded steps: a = 1.73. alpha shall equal 0.55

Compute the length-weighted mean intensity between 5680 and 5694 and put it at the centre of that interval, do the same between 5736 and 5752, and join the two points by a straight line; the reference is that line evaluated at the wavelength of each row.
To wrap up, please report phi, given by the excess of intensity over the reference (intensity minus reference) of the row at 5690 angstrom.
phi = -0.04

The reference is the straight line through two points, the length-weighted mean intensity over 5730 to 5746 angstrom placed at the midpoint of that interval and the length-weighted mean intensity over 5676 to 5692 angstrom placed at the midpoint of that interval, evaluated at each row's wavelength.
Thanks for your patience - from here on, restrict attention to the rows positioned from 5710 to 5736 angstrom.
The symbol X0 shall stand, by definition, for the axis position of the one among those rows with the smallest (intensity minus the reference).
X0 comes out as 5729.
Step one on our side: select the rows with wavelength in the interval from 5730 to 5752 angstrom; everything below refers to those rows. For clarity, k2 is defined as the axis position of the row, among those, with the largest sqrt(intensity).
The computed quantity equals 5750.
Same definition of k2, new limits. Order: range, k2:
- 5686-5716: 5714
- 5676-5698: 5693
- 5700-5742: 5738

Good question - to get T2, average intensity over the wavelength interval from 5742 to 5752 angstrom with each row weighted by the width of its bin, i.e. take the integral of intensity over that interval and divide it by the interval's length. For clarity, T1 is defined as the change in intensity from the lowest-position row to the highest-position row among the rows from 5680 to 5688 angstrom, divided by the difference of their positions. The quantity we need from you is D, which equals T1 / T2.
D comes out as -0.0060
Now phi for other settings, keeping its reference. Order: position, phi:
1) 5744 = -0.06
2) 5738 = 0.02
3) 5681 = 0.02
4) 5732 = -0.11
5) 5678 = 0.13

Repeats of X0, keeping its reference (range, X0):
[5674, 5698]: 5687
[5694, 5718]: 5699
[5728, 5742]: 5729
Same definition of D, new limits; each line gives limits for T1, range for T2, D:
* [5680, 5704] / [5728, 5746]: -0.0010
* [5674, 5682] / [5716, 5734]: -0.0019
